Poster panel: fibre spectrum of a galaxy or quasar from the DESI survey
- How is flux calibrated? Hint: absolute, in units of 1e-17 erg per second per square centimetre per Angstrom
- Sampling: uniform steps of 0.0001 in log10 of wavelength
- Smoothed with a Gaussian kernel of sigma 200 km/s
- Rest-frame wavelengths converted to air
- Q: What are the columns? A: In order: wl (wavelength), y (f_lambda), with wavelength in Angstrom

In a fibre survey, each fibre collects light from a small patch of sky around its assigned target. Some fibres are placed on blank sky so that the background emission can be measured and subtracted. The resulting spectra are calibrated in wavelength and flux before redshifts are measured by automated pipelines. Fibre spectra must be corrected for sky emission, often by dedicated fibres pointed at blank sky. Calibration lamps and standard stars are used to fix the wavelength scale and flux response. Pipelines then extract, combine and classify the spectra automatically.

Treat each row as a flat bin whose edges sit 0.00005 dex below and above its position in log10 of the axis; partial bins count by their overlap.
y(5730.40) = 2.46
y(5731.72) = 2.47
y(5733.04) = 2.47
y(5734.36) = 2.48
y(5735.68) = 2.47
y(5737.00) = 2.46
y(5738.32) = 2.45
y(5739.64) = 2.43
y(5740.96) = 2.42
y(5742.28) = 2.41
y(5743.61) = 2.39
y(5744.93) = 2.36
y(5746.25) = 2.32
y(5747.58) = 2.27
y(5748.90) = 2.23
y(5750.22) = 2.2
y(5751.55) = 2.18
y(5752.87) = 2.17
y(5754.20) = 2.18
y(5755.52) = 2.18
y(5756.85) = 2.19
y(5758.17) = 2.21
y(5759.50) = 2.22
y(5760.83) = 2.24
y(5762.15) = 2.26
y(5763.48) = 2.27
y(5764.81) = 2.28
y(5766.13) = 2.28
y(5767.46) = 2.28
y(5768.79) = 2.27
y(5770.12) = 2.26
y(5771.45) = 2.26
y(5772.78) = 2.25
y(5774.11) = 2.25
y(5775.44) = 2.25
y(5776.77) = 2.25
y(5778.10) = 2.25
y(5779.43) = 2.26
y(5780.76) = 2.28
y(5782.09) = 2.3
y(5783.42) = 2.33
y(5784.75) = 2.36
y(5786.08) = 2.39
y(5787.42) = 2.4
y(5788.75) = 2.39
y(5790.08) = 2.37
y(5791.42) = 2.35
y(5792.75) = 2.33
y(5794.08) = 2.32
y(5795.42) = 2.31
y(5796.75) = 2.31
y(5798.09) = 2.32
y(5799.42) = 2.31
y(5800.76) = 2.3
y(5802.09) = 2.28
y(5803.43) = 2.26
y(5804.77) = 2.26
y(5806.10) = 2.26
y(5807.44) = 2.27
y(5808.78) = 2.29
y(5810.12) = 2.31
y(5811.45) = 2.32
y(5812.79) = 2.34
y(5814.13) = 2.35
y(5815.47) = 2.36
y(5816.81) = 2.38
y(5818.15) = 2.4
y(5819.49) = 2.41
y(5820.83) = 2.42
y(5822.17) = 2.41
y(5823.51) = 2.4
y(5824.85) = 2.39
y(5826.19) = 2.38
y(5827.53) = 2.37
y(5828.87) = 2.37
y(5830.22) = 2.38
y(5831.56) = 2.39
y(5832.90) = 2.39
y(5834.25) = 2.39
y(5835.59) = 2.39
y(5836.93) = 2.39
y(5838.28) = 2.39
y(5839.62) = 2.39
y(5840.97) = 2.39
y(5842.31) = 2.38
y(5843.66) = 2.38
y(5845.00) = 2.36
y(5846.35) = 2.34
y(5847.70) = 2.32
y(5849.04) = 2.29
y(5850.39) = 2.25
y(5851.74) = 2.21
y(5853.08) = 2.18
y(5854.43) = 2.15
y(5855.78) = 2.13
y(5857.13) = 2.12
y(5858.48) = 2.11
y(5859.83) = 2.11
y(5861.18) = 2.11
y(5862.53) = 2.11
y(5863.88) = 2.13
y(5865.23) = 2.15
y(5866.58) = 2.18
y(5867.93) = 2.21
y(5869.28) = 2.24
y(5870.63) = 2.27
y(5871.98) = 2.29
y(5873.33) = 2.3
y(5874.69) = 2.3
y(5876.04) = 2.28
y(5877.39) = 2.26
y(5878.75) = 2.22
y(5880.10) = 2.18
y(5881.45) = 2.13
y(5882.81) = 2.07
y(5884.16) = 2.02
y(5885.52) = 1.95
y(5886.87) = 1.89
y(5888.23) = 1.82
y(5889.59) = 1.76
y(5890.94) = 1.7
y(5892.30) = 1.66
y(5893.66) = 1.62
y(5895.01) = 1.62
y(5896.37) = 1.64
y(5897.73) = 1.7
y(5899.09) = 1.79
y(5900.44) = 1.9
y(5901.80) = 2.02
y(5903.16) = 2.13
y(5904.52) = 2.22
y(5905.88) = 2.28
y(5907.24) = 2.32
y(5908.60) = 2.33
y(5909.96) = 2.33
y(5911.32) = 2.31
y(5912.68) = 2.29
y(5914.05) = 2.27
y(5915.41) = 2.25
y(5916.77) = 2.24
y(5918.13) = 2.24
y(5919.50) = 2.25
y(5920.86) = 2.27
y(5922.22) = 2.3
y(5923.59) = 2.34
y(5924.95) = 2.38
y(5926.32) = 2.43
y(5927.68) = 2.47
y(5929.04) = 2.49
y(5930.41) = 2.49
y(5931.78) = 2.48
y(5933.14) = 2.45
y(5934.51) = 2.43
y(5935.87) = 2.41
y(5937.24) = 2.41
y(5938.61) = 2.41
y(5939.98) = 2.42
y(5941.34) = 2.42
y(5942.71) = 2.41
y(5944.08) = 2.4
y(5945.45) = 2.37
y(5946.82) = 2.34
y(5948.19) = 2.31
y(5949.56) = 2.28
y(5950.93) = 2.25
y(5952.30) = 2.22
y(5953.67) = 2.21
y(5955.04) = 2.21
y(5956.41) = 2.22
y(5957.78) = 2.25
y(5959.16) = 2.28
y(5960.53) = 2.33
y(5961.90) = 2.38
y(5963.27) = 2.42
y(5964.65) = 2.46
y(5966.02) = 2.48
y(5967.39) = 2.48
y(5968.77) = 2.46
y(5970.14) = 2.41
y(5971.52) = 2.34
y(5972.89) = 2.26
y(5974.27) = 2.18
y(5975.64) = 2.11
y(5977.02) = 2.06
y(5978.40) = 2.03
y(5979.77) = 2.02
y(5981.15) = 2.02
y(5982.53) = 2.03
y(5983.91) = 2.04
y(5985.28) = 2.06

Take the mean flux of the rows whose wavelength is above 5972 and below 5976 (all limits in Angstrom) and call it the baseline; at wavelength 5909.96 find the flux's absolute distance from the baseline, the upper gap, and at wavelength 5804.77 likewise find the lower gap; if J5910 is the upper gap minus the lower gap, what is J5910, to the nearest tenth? 0.1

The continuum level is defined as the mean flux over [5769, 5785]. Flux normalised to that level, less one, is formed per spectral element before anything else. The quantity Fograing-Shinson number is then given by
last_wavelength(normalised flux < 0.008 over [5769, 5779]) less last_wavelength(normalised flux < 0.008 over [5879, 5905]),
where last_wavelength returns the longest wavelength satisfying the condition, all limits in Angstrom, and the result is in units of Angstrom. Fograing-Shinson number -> -126.4 Angstrom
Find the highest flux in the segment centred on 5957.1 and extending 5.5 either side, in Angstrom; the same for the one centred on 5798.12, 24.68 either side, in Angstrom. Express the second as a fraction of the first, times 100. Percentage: 102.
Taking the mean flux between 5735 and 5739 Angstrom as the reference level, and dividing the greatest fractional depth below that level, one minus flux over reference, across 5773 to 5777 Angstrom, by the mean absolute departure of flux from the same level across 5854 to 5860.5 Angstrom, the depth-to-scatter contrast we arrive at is 0.25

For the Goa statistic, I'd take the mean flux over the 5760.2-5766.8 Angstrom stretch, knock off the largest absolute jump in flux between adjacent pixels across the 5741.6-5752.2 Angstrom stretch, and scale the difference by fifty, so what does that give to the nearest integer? 111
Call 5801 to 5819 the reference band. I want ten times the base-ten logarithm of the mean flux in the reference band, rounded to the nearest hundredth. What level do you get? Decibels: 3.64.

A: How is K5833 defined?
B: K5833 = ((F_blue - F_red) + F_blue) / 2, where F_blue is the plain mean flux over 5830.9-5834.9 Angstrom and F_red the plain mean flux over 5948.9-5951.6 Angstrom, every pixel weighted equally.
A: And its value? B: 1.26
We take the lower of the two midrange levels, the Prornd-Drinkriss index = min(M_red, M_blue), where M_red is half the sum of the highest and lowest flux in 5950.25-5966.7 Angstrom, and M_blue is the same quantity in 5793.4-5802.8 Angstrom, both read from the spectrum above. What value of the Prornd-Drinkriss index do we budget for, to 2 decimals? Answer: 2.30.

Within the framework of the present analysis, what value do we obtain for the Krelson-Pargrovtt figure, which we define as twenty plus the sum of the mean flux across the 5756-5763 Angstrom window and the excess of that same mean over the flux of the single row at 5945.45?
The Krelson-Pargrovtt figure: 22.1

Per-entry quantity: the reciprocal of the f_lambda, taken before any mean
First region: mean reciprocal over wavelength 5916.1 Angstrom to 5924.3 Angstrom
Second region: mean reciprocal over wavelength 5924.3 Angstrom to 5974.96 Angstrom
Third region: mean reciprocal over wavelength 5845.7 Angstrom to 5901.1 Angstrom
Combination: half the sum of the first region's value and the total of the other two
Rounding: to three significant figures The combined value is 0.677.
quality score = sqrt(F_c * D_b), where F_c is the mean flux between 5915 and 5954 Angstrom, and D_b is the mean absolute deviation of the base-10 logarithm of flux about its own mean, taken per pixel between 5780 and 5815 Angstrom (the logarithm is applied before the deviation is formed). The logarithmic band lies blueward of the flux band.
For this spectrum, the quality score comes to 0.119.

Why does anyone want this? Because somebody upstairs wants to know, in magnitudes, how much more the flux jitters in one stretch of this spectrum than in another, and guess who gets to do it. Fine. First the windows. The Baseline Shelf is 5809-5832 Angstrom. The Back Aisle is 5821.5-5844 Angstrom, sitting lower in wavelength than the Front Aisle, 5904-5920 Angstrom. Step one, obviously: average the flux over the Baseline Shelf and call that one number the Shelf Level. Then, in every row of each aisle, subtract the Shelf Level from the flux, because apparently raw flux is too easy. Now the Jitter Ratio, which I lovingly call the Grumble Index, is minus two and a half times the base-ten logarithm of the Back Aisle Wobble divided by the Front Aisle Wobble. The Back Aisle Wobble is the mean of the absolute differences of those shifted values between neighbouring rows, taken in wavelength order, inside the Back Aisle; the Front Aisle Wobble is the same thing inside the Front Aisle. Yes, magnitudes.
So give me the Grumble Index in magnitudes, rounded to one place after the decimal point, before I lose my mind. 1.6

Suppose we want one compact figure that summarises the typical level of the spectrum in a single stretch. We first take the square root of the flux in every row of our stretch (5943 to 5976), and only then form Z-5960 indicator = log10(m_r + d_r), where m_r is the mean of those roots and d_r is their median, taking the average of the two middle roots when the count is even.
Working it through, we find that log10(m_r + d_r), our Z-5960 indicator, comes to 0.484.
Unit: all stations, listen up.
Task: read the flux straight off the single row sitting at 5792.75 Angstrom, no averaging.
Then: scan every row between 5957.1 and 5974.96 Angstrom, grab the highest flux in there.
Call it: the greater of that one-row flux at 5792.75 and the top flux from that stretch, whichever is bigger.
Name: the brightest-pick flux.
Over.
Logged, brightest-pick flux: 2.48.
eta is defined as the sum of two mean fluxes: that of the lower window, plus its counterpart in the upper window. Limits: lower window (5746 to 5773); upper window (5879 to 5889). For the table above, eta 4.25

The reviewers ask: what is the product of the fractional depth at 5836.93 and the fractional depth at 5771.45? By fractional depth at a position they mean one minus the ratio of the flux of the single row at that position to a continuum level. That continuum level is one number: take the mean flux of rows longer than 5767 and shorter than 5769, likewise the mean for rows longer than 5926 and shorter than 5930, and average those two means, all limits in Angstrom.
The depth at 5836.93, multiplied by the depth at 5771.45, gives -0.0004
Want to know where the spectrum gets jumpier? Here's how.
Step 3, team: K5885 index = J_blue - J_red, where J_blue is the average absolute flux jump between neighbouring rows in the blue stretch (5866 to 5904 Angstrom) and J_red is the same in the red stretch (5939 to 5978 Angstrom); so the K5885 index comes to 0.015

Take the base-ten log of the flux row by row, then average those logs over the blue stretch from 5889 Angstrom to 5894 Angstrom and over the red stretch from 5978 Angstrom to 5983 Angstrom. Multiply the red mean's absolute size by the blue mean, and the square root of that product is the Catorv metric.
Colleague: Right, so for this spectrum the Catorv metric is 0.26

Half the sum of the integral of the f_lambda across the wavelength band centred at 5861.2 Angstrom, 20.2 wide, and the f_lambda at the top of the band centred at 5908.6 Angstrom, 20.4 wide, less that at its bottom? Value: 22.1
